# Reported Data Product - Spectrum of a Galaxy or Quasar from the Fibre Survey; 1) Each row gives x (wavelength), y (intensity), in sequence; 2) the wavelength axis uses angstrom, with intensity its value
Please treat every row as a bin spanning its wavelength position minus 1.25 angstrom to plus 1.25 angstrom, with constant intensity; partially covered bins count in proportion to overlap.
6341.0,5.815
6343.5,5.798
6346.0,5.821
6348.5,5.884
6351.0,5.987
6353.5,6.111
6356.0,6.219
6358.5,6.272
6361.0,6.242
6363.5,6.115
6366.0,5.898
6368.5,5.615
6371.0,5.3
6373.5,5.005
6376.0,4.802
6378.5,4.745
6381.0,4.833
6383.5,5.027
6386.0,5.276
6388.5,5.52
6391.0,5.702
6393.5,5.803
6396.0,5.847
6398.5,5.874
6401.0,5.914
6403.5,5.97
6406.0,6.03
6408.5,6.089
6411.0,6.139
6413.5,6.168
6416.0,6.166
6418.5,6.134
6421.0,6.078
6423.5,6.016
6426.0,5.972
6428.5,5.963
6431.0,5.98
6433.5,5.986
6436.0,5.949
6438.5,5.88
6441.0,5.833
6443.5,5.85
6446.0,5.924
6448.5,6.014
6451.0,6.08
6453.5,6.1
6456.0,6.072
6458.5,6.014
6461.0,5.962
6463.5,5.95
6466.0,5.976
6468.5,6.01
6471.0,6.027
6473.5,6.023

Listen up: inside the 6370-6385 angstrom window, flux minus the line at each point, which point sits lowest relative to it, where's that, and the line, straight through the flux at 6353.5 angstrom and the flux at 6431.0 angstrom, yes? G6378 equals 6378.5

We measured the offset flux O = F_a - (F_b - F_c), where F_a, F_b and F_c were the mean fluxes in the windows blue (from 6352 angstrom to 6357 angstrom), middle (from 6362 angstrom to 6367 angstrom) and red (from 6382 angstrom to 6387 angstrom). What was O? 5.3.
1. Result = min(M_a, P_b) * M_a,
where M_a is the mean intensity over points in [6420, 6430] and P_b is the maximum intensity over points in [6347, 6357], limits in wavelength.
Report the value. 36.1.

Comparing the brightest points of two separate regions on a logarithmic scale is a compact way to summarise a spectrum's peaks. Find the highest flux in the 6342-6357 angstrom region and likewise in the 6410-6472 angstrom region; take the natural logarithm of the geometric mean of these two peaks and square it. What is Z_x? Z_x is 3.33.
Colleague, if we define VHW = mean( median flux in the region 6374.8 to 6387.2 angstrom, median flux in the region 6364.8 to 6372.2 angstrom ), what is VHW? 5.22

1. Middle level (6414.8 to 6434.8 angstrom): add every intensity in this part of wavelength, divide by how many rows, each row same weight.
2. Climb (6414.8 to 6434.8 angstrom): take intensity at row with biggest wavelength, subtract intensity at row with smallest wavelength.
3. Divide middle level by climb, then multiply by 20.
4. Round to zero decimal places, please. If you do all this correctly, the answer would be -671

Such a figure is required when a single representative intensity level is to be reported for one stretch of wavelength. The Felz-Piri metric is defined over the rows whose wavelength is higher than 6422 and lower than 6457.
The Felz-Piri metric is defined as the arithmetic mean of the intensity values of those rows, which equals 5.97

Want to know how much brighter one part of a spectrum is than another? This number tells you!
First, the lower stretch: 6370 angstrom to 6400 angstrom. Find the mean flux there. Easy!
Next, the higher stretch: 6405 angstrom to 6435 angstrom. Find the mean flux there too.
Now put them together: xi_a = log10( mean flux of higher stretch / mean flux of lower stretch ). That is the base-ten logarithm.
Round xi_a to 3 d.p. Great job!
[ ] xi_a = 0.057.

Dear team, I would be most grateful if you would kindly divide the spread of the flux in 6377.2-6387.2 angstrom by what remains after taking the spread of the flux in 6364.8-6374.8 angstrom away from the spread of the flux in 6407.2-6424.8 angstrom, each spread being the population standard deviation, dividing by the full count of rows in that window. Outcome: -0.72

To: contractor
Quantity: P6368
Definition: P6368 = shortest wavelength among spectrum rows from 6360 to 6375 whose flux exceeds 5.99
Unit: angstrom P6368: 6361.0 angstrom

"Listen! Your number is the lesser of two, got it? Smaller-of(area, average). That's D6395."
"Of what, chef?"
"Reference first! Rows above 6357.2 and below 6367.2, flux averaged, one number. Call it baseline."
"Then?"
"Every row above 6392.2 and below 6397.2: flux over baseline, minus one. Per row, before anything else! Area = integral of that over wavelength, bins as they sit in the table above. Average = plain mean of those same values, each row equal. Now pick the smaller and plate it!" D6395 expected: -0.25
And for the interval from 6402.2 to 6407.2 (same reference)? -0.11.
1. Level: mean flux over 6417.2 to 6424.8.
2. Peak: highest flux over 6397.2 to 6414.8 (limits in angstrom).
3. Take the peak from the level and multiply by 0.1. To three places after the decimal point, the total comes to -0.009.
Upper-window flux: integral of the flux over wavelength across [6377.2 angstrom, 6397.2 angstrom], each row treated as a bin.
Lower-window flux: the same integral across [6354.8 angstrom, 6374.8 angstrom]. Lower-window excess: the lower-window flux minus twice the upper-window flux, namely -97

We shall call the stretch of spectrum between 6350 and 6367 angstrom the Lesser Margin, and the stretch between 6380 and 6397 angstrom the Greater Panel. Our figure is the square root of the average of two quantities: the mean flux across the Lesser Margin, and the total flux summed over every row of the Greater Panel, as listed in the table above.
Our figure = 4.70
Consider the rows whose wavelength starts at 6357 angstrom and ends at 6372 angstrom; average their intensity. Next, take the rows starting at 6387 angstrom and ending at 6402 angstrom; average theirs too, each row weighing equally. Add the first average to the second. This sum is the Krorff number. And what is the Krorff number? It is 11.7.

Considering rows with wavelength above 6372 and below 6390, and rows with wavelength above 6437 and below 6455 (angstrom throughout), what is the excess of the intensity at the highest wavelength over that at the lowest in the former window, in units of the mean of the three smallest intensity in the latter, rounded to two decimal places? 0.09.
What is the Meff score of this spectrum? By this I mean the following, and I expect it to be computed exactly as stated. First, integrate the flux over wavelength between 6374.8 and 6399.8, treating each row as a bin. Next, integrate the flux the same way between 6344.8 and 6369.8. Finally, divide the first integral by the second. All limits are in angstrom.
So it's 0.89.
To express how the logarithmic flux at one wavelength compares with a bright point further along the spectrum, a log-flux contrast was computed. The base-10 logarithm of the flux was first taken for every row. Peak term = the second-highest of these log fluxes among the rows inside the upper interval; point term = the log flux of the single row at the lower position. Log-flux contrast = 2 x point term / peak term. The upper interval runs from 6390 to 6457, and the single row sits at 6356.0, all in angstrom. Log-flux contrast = 2.01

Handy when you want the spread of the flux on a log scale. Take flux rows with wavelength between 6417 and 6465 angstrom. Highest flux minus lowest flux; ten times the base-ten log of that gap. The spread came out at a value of -5.2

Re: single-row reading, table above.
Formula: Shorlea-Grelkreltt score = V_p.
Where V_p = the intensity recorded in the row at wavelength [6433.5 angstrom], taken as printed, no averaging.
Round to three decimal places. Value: 5.986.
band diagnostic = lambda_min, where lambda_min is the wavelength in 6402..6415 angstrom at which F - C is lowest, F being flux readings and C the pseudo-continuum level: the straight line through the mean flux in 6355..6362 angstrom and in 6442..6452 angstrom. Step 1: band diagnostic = 6403.5 angstrom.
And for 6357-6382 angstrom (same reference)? 6378.5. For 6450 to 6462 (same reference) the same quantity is 6461.0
